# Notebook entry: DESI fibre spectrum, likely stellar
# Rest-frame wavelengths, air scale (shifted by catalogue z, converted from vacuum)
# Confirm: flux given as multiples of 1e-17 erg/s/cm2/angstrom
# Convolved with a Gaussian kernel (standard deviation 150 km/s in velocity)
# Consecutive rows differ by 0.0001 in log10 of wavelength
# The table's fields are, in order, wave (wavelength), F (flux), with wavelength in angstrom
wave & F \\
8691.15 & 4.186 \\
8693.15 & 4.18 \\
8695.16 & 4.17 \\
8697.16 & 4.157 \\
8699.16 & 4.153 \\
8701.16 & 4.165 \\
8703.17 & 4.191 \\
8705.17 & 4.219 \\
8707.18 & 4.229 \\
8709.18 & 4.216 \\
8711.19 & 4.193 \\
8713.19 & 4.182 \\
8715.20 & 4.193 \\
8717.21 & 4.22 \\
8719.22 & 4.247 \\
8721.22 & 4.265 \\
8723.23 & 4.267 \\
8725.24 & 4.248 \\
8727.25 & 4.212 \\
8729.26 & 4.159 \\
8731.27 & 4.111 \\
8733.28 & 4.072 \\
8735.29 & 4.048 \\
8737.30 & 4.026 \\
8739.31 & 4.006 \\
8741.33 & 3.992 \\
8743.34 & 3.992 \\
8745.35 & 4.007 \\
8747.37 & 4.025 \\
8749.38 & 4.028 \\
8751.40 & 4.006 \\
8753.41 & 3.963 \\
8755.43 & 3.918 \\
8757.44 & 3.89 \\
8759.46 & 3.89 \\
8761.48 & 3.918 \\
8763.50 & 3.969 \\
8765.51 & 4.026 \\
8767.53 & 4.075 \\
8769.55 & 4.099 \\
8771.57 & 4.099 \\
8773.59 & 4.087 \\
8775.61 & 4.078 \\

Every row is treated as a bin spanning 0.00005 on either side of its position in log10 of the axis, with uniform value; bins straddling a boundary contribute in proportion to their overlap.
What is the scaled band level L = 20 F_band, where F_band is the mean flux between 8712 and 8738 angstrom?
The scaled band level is 83.5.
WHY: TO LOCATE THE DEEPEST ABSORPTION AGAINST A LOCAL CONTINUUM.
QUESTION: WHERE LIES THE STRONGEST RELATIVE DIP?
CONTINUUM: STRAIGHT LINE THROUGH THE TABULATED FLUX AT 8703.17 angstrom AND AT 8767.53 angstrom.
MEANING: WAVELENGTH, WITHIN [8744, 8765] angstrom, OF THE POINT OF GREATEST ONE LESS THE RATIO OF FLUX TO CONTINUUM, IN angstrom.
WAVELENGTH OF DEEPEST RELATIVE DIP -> 8757.44 angstrom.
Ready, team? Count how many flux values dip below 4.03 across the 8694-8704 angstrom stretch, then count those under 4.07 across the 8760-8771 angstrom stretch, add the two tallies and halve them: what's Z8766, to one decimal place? 1.5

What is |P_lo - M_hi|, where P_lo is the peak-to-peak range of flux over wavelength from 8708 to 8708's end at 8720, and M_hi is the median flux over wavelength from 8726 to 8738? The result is 4.03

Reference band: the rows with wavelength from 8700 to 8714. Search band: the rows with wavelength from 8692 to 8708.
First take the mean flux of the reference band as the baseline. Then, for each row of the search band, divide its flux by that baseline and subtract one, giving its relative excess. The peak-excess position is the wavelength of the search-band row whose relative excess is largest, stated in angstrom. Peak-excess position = 8707.18 angstrom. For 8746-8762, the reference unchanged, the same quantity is 8749.38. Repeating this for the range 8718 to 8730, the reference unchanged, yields 8723.23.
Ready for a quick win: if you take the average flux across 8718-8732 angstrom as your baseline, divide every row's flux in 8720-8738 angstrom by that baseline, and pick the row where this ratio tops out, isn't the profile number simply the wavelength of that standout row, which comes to 8723.23 angstrom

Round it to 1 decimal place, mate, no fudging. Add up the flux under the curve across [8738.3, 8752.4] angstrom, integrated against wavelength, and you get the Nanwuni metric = 56.5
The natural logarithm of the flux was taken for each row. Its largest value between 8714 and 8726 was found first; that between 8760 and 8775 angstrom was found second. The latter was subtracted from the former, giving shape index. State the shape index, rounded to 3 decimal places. 0.040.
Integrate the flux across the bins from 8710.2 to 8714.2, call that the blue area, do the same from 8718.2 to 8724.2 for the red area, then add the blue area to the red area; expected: 42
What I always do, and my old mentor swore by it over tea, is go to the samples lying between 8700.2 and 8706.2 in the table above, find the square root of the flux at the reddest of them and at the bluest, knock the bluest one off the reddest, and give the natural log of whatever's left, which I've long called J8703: -4.3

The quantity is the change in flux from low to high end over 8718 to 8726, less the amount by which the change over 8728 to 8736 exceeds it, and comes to 0.113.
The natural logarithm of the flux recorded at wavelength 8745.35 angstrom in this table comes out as 1.39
